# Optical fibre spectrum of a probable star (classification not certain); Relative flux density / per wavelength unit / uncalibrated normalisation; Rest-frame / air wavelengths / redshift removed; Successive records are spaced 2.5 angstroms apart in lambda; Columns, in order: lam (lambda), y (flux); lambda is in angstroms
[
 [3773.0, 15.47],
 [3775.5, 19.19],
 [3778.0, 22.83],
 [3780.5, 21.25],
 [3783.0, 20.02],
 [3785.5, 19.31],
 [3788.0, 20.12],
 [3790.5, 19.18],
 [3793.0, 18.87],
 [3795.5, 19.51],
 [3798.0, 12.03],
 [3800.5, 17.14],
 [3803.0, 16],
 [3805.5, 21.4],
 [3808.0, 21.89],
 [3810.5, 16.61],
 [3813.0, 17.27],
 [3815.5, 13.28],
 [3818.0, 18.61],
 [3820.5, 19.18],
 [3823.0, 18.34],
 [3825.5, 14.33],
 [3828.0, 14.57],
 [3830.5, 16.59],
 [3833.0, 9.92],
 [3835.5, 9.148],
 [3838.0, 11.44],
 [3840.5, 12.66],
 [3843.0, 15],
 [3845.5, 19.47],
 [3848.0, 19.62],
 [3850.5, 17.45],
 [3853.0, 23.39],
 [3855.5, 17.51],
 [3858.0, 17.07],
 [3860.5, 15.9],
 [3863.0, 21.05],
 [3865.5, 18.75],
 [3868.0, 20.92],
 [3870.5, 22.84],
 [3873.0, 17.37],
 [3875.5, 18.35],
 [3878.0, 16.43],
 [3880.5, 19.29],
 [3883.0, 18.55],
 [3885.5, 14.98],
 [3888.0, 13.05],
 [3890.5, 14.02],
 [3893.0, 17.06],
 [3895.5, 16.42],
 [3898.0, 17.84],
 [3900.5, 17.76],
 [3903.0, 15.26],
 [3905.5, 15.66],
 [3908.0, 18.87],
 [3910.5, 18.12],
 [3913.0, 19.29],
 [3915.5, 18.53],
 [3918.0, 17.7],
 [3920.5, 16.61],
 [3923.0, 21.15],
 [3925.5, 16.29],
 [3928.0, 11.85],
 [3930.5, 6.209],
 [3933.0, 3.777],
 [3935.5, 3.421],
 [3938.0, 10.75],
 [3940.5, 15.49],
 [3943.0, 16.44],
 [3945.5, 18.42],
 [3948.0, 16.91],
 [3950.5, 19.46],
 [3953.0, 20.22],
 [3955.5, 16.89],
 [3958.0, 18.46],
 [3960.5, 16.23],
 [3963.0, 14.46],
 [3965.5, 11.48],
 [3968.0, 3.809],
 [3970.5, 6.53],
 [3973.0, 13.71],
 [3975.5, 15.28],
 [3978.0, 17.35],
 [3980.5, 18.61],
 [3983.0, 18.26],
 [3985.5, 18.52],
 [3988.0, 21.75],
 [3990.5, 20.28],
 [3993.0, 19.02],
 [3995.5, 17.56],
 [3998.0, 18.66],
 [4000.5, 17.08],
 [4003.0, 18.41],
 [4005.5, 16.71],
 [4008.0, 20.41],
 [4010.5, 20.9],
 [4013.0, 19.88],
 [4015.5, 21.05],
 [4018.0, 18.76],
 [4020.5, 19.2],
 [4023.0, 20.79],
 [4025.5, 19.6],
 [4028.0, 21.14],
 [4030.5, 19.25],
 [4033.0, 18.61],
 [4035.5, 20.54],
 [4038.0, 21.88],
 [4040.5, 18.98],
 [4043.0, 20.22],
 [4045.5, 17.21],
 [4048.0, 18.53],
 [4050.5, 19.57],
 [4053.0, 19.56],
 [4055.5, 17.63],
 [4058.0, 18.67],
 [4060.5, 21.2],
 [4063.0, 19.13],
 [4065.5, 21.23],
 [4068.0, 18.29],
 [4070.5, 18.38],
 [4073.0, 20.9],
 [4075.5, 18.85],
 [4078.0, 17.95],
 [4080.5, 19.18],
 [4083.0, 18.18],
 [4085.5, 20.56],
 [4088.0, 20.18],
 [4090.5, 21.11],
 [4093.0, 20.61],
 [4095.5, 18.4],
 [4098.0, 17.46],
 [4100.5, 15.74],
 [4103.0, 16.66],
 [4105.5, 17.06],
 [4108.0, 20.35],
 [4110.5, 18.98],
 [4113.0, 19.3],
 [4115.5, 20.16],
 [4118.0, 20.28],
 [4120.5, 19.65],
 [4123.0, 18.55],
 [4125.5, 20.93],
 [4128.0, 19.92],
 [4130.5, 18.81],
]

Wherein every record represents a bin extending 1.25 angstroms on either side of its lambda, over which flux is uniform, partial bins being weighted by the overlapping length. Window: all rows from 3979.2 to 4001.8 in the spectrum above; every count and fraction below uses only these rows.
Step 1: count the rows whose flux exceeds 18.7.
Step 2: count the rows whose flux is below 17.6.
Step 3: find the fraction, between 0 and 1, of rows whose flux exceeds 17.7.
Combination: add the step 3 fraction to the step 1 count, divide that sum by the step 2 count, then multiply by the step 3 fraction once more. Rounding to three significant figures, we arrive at 1.47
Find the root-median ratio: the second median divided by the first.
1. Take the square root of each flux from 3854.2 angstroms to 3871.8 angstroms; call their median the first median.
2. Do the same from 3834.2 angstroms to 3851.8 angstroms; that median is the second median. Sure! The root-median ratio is 0.89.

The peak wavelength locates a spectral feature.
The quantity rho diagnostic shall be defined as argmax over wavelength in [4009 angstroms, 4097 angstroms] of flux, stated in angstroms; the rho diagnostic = 4038.0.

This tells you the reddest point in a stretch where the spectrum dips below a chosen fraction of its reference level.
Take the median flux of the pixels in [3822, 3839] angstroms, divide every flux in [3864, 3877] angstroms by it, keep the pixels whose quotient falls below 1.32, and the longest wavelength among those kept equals 3875.5 angstroms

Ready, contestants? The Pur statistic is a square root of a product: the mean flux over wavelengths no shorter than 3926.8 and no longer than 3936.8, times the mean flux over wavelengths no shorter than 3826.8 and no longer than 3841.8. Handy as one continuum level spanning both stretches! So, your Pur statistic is 8.8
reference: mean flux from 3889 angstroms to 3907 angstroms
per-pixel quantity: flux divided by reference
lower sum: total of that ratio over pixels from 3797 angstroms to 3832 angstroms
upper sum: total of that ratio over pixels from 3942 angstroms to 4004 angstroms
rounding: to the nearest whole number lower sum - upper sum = -11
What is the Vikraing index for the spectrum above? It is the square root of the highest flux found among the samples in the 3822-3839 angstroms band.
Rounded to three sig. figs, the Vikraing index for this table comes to 4.28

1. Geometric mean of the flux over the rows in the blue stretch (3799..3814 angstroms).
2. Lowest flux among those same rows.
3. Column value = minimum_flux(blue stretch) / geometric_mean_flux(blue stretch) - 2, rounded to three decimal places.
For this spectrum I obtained -1.123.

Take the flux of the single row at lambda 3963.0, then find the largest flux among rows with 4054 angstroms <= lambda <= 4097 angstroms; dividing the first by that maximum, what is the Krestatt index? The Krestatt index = 0.68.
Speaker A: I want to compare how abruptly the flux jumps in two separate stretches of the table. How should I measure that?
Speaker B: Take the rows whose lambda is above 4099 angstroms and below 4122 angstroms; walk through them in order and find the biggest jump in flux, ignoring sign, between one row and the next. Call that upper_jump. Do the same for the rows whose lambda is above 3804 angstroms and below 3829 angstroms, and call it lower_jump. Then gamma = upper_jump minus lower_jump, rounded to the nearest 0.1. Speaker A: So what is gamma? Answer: -2.0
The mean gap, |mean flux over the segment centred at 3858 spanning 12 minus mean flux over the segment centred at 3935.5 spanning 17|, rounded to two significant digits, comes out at 9.3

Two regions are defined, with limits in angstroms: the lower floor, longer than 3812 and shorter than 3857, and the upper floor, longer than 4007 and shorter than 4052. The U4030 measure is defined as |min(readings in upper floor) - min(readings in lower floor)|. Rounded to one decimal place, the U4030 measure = 8.1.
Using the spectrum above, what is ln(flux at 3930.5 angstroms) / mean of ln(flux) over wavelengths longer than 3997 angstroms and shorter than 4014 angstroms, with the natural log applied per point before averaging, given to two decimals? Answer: 0.62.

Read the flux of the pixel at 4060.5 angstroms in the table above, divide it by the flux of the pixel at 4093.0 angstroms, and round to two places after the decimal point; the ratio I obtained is 1.03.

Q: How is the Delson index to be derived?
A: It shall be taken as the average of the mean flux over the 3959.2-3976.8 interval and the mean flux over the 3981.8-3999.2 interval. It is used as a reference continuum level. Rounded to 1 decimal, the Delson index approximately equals 15.4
